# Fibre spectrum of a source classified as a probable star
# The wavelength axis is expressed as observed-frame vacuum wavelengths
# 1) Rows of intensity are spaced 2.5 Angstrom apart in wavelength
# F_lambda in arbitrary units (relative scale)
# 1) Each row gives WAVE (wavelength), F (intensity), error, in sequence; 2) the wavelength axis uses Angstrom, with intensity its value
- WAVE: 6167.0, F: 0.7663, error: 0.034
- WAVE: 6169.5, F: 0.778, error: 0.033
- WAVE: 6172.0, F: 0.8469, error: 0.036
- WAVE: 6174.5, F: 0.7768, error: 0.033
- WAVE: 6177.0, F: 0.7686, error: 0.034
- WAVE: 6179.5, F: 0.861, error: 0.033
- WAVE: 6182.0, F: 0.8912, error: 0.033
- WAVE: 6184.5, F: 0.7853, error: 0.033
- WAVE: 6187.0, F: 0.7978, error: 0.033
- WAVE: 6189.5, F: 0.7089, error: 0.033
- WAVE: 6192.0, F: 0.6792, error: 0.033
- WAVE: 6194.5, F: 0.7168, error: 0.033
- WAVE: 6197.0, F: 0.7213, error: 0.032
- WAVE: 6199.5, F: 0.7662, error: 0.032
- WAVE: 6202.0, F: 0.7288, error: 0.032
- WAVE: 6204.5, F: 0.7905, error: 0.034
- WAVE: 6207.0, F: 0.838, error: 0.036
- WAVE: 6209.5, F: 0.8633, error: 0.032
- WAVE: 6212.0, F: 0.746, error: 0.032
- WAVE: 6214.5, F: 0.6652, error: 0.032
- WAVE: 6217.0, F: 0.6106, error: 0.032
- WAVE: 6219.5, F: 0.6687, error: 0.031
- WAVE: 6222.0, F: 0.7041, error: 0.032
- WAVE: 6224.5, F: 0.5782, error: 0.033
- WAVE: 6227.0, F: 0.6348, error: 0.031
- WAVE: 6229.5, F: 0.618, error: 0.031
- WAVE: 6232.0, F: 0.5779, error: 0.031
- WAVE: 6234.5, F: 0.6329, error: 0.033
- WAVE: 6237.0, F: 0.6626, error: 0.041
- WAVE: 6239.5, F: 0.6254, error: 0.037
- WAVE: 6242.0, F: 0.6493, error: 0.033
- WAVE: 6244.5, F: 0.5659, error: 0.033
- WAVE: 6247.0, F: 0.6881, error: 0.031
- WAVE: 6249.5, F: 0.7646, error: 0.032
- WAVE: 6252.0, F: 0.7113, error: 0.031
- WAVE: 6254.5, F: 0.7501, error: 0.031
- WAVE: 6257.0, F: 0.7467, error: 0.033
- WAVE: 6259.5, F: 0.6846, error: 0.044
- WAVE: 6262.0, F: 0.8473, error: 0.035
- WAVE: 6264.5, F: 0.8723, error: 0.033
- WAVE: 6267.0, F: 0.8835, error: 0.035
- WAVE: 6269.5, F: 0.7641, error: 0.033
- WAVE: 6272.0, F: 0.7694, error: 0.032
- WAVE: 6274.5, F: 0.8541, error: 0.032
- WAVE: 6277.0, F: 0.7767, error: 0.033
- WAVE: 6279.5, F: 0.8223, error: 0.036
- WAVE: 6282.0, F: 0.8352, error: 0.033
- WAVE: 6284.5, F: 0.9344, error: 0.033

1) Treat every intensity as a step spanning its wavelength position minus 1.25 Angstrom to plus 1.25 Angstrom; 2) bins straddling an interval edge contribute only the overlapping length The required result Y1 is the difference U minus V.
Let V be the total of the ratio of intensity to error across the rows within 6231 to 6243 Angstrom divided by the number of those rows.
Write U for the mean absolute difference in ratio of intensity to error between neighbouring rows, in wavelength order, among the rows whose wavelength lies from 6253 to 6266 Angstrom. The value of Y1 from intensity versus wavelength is -13.2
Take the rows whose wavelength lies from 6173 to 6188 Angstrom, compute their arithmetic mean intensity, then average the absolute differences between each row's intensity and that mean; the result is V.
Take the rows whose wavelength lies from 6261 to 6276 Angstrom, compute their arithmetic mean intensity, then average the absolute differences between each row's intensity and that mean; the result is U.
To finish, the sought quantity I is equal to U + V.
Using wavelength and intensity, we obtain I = 0.085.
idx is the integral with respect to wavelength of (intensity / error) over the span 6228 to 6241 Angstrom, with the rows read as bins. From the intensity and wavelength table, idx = 237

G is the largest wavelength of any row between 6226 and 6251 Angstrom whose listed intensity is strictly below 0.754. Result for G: 6247.0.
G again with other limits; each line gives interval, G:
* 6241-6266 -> 6259.5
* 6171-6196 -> 6194.5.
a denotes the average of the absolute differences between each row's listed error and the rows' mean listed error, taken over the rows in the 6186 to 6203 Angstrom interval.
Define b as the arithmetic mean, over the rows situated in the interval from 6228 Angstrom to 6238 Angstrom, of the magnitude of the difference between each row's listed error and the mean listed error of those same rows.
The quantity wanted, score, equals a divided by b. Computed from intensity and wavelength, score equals 0.14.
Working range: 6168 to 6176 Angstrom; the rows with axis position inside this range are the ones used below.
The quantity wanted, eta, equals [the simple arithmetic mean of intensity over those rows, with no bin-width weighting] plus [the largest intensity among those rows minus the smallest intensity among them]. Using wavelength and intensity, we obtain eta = 0.87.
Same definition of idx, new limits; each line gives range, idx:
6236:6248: 221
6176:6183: 177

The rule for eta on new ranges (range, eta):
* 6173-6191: 0.98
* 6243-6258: 0.90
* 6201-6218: 1.00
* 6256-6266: 0.98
